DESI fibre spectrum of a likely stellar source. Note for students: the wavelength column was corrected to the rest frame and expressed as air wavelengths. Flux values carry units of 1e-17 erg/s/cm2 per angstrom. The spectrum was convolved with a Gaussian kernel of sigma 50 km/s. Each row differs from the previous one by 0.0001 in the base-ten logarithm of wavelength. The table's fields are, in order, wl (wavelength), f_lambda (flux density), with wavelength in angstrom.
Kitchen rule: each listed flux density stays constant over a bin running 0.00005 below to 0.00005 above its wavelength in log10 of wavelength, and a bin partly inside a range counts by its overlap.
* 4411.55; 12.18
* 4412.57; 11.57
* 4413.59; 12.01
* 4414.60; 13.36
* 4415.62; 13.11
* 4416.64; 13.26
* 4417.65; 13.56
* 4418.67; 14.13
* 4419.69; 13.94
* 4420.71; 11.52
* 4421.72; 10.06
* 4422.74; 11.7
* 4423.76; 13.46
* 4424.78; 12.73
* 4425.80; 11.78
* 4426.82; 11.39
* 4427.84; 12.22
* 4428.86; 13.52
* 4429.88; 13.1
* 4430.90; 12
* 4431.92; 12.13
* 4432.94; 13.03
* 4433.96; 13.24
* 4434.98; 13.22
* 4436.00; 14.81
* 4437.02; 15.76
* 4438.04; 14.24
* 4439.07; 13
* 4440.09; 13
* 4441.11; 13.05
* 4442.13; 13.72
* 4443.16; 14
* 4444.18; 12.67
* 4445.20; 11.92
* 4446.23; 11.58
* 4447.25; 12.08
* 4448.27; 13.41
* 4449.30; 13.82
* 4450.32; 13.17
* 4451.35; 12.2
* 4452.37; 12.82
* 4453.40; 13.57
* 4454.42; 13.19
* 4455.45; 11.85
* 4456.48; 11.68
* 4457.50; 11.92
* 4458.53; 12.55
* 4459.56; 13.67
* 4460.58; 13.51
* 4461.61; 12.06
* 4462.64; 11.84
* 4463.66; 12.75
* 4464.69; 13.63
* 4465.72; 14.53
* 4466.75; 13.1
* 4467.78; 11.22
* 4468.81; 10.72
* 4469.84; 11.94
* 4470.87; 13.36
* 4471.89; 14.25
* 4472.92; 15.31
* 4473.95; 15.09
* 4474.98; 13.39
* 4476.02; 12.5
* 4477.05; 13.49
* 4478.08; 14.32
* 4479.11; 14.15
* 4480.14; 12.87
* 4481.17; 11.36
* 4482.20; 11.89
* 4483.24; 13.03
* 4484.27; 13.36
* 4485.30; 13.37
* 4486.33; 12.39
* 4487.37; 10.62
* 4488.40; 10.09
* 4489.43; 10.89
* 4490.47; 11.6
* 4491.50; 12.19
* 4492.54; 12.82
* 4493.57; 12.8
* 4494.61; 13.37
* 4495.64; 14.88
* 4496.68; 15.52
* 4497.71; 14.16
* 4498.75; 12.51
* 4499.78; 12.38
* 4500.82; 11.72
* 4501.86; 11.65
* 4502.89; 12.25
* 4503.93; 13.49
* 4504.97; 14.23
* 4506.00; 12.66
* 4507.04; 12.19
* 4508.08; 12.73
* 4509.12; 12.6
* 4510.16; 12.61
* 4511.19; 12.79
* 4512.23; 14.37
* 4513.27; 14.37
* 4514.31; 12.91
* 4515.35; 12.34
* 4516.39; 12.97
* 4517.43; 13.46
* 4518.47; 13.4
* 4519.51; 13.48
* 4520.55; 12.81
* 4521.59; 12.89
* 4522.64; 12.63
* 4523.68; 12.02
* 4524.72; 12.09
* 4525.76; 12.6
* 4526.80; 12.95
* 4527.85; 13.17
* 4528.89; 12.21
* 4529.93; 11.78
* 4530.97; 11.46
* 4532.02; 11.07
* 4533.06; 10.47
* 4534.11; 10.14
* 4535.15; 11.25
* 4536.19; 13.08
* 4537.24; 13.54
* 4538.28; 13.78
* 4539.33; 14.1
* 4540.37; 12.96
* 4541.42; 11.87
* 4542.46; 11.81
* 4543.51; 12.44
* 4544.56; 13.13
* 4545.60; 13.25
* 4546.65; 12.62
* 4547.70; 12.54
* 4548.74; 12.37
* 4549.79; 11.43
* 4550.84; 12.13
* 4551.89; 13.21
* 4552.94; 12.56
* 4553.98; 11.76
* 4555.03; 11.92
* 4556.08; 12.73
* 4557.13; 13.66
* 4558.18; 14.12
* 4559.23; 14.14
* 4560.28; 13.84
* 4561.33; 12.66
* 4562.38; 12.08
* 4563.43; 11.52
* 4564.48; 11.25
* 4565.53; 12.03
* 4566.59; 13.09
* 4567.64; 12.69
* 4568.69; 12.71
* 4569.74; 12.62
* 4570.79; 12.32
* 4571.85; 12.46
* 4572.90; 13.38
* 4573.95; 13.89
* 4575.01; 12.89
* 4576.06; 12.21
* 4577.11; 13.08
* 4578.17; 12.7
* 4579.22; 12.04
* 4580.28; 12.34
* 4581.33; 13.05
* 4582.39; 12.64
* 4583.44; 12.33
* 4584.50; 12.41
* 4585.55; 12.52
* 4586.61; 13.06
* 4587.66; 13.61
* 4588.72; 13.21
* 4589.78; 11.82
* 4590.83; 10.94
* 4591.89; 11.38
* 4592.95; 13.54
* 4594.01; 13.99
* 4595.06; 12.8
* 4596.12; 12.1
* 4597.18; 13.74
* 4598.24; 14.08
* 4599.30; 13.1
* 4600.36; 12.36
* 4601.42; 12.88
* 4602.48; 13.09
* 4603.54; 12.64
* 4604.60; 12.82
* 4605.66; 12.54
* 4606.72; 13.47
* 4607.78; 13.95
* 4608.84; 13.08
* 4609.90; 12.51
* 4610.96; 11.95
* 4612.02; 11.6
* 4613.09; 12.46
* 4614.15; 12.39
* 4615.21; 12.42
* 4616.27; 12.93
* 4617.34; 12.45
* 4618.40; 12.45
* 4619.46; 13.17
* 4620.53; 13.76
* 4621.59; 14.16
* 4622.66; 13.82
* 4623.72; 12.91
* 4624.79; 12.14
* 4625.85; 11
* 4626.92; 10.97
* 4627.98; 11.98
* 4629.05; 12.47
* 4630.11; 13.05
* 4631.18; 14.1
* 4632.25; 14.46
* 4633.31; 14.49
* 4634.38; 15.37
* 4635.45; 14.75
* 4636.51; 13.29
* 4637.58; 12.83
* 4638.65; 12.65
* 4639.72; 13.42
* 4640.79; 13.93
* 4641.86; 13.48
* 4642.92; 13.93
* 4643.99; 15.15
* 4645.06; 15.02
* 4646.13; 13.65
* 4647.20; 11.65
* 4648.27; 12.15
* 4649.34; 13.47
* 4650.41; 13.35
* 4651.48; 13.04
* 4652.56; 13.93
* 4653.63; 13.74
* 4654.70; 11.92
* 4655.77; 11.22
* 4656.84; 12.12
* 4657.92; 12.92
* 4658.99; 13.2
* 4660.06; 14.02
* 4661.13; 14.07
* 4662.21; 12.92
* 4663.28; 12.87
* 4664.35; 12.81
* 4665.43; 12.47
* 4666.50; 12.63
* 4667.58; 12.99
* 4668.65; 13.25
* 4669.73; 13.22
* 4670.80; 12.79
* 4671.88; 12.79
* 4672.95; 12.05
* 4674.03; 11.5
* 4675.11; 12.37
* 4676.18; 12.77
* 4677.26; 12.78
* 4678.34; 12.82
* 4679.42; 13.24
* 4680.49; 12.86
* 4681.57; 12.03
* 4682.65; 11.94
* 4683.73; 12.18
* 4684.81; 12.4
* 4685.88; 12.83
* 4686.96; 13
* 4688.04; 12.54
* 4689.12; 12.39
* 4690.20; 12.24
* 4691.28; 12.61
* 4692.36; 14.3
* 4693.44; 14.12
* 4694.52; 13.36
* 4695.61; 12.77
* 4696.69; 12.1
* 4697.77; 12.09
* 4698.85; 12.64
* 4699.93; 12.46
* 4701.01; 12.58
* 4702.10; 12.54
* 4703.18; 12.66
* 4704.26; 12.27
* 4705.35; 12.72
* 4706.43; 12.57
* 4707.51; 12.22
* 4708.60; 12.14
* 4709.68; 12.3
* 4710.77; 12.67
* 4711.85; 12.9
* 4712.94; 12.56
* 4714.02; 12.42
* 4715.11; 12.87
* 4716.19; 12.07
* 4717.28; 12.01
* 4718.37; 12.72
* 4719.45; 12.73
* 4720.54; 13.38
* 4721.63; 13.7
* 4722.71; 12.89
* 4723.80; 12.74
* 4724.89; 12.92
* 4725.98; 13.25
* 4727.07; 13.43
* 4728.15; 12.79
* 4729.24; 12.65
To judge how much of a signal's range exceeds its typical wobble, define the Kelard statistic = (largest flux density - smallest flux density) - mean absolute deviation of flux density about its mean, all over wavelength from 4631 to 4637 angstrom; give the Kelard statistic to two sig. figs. 1.6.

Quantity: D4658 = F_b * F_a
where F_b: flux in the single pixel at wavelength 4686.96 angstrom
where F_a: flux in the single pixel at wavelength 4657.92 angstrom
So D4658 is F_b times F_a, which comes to 168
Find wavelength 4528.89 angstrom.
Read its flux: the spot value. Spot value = 12.21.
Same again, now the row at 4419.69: 13.94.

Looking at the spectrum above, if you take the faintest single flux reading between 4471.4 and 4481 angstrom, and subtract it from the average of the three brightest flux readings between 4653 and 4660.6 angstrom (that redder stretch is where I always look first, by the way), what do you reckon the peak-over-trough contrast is 1.2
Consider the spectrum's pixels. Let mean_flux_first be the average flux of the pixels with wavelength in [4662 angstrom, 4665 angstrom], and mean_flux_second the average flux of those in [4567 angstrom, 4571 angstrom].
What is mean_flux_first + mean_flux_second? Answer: 25.5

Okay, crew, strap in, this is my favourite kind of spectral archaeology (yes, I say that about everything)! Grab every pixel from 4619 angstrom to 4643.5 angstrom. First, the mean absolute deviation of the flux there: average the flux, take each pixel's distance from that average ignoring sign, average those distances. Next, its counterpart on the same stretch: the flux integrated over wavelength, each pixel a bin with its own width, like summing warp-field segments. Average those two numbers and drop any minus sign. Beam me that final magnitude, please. 164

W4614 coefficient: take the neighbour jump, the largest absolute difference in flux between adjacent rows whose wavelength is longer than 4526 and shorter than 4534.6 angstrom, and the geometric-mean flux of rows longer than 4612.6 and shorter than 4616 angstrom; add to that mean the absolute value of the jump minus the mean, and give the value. 23.9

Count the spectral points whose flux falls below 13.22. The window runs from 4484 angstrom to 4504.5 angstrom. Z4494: 13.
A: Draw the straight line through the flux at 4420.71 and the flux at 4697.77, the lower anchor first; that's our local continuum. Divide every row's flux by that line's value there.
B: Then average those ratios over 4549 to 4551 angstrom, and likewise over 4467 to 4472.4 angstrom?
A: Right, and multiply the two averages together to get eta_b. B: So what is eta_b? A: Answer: 1.06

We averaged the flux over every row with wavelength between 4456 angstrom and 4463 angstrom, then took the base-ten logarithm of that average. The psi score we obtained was 1.096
